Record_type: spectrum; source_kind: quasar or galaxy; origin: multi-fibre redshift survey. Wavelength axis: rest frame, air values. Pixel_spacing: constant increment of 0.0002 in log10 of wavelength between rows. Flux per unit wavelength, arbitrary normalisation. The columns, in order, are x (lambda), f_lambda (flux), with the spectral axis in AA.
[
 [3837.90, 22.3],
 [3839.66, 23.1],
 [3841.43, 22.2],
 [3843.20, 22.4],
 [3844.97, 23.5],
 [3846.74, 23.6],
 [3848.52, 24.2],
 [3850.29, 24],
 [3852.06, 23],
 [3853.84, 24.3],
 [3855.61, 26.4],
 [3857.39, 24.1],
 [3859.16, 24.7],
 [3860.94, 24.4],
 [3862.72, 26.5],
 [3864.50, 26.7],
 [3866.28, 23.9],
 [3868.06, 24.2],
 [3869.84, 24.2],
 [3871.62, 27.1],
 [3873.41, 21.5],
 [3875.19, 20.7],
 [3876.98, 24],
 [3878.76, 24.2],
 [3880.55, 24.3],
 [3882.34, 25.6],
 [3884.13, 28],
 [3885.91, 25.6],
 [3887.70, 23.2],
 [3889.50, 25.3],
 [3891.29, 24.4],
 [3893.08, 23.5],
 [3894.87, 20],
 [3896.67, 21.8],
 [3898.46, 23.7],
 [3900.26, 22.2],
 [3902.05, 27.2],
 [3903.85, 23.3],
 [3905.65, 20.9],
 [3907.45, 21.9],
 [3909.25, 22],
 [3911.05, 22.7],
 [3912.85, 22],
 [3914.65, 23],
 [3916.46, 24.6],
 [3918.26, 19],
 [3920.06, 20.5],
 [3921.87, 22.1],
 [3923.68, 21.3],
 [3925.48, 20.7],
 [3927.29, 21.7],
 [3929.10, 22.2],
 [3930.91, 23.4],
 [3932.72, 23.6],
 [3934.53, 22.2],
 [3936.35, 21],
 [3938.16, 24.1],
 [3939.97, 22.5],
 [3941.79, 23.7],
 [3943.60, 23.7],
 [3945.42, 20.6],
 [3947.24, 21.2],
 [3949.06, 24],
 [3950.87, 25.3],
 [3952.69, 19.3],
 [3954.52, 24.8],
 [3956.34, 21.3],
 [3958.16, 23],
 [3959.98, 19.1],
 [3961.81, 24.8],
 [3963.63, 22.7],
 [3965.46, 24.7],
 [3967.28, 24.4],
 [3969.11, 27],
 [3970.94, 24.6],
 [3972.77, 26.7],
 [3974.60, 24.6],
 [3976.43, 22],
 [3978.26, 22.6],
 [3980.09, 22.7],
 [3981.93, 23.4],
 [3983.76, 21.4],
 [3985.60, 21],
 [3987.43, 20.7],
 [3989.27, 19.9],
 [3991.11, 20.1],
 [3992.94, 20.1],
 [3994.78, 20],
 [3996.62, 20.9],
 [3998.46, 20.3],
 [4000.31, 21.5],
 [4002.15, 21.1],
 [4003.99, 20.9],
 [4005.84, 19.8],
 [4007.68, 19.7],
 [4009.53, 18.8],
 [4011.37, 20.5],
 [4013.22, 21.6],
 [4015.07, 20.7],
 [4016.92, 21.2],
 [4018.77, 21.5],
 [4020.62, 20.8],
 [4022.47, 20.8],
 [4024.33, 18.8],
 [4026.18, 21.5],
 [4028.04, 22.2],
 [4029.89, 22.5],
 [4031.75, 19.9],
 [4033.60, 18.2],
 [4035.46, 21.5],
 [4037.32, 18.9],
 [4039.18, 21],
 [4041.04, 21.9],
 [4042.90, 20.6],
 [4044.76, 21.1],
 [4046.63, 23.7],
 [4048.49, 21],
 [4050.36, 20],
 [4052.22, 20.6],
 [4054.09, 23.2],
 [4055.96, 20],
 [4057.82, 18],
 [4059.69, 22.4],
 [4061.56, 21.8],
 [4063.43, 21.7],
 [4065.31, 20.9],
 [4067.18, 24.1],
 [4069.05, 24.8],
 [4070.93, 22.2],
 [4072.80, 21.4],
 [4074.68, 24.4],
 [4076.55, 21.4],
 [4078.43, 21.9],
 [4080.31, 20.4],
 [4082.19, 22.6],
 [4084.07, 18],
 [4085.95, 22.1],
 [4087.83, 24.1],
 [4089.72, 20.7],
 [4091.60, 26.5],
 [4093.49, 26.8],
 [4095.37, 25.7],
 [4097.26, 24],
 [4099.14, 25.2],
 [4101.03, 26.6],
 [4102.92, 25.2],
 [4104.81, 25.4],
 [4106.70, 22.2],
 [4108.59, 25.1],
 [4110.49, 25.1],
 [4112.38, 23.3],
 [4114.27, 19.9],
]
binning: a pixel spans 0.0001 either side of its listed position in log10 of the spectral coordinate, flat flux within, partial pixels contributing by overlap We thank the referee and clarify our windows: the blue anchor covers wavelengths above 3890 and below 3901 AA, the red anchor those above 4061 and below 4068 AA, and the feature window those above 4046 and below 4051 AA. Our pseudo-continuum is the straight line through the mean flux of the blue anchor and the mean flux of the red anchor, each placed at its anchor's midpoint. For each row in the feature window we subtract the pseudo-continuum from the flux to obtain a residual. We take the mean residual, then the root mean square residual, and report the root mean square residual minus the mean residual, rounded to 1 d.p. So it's 2.3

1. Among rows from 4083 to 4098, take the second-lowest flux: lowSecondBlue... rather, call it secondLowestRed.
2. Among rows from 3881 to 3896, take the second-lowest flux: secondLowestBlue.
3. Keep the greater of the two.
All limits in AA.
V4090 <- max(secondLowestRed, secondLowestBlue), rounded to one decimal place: 23.2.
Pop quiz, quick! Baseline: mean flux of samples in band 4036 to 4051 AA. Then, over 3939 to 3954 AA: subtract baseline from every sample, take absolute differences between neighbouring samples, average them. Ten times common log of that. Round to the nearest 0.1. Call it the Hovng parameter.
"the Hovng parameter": 3.3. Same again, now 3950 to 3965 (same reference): 6.1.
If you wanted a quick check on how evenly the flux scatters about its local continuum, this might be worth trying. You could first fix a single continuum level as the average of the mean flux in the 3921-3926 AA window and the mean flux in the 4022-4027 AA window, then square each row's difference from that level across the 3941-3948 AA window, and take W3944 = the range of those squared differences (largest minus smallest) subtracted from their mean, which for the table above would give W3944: -3.9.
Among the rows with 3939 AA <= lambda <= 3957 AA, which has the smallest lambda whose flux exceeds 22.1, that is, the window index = 3939.97 AA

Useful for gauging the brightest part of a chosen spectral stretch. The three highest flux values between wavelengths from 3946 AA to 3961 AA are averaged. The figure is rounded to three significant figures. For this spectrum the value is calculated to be 24.7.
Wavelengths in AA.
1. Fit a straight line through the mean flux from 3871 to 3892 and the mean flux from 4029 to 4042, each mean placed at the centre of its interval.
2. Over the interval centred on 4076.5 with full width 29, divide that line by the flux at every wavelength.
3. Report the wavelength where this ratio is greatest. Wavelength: 4084.07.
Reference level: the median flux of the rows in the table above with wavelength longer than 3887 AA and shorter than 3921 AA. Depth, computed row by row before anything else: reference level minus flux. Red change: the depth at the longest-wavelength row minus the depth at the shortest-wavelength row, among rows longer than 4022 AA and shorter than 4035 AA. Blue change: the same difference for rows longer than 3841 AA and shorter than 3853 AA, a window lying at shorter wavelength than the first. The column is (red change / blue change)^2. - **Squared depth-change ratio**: 11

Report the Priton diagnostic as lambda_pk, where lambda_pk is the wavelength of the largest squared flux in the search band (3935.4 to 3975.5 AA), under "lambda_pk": 3969.11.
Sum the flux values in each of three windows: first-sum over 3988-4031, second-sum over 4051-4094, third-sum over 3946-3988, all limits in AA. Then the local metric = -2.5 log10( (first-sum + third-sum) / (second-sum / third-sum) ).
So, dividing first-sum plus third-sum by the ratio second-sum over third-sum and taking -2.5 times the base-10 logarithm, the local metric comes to -7.55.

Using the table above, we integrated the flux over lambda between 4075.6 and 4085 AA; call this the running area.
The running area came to 196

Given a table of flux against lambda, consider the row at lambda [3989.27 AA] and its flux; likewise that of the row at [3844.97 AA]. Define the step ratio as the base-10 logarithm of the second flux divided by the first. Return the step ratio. 0.07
